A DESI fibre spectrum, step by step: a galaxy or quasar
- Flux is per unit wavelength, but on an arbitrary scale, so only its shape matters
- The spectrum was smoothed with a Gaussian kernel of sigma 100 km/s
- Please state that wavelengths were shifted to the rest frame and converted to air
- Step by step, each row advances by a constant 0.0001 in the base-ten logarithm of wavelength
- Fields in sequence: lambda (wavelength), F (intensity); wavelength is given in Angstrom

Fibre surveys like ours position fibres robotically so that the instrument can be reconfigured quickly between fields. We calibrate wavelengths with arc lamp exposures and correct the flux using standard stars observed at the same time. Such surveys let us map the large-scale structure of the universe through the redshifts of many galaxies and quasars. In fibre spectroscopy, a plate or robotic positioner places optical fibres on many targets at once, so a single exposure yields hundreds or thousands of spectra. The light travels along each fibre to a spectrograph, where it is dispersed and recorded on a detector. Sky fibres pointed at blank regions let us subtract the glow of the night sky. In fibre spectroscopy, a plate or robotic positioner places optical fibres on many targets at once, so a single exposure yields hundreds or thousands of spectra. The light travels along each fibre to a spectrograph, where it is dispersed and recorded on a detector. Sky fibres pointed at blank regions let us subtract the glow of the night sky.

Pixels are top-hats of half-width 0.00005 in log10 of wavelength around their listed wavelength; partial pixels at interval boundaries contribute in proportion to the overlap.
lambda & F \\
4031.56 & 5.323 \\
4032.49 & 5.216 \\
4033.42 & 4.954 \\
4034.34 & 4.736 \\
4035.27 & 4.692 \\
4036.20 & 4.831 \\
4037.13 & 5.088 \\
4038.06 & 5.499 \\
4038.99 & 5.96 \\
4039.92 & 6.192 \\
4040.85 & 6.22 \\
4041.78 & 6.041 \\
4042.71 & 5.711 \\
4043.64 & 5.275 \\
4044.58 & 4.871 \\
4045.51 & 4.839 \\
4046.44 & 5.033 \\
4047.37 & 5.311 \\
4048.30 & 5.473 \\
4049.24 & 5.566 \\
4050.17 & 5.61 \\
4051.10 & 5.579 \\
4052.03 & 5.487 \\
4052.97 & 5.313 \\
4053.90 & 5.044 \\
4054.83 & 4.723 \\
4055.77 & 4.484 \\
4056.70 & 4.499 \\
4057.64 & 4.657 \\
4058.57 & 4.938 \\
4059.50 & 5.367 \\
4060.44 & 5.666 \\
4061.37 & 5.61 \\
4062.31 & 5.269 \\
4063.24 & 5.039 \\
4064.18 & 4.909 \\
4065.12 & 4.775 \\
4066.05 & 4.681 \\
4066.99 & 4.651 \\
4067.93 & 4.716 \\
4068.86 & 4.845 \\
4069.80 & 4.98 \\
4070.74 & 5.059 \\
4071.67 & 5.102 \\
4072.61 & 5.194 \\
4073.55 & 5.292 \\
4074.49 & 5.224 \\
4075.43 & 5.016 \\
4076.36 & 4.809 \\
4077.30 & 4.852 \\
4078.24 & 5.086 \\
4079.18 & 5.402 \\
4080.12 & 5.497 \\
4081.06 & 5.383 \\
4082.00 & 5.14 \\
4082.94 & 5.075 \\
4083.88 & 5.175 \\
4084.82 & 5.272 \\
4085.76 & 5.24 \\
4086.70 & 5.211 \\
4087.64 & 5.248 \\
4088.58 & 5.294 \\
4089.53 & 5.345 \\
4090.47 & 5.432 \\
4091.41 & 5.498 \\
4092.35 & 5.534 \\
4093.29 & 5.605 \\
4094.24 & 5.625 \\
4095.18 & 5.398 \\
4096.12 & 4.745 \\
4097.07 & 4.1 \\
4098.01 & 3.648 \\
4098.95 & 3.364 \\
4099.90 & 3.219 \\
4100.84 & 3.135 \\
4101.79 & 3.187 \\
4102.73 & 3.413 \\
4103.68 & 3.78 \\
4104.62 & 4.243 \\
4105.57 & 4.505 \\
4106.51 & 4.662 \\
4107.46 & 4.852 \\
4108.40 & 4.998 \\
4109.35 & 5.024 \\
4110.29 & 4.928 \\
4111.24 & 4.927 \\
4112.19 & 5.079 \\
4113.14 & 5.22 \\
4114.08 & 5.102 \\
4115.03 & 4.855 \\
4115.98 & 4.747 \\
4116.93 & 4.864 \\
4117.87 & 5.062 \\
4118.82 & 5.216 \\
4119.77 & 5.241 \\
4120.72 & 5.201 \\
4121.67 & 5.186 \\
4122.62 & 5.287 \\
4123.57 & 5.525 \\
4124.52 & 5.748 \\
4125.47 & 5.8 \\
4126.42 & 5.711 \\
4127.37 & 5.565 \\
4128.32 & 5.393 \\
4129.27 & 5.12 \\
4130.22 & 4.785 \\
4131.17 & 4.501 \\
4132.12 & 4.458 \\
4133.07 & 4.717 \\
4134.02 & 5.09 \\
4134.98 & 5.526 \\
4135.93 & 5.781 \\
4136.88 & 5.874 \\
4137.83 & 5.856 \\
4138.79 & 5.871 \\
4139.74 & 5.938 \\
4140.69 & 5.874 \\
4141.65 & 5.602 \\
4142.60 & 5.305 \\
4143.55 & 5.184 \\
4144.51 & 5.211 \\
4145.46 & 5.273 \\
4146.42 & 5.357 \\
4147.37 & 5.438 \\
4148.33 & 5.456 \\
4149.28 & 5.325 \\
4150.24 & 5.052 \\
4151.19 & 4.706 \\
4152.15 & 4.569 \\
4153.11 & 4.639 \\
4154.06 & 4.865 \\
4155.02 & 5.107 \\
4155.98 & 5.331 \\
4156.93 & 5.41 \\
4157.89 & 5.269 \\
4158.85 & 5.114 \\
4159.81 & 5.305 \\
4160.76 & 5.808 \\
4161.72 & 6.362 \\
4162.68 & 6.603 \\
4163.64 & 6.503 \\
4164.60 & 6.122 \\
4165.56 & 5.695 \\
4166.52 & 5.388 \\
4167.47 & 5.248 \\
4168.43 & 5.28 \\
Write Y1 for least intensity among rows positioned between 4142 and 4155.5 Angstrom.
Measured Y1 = 4.569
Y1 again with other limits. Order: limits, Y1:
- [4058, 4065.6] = 4.775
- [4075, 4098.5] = 3.648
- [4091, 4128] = 3.135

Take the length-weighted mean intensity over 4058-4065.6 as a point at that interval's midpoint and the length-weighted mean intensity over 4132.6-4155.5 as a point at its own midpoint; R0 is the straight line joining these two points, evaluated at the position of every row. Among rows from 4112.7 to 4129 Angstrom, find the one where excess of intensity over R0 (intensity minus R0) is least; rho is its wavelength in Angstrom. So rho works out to 4115.98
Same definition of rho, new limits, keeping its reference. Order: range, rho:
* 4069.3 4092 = 4076.36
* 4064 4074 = 4066.99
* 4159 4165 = 4159.81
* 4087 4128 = 4100.84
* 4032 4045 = 4035.27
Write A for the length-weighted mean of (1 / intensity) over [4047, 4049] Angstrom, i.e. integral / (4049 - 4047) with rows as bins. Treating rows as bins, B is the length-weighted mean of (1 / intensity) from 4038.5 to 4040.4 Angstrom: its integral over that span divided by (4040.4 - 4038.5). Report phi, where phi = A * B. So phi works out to 0.030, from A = 0.184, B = 0.165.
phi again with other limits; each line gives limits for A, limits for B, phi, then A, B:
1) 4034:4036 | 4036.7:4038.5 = 0.040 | 0.211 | 0.189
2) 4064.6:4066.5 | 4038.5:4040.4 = 0.035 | 0.212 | 0.165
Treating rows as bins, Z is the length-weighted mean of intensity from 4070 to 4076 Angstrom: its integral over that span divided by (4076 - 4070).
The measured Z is 5.14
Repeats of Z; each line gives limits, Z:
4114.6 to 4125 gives 5.18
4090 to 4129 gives 4.85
